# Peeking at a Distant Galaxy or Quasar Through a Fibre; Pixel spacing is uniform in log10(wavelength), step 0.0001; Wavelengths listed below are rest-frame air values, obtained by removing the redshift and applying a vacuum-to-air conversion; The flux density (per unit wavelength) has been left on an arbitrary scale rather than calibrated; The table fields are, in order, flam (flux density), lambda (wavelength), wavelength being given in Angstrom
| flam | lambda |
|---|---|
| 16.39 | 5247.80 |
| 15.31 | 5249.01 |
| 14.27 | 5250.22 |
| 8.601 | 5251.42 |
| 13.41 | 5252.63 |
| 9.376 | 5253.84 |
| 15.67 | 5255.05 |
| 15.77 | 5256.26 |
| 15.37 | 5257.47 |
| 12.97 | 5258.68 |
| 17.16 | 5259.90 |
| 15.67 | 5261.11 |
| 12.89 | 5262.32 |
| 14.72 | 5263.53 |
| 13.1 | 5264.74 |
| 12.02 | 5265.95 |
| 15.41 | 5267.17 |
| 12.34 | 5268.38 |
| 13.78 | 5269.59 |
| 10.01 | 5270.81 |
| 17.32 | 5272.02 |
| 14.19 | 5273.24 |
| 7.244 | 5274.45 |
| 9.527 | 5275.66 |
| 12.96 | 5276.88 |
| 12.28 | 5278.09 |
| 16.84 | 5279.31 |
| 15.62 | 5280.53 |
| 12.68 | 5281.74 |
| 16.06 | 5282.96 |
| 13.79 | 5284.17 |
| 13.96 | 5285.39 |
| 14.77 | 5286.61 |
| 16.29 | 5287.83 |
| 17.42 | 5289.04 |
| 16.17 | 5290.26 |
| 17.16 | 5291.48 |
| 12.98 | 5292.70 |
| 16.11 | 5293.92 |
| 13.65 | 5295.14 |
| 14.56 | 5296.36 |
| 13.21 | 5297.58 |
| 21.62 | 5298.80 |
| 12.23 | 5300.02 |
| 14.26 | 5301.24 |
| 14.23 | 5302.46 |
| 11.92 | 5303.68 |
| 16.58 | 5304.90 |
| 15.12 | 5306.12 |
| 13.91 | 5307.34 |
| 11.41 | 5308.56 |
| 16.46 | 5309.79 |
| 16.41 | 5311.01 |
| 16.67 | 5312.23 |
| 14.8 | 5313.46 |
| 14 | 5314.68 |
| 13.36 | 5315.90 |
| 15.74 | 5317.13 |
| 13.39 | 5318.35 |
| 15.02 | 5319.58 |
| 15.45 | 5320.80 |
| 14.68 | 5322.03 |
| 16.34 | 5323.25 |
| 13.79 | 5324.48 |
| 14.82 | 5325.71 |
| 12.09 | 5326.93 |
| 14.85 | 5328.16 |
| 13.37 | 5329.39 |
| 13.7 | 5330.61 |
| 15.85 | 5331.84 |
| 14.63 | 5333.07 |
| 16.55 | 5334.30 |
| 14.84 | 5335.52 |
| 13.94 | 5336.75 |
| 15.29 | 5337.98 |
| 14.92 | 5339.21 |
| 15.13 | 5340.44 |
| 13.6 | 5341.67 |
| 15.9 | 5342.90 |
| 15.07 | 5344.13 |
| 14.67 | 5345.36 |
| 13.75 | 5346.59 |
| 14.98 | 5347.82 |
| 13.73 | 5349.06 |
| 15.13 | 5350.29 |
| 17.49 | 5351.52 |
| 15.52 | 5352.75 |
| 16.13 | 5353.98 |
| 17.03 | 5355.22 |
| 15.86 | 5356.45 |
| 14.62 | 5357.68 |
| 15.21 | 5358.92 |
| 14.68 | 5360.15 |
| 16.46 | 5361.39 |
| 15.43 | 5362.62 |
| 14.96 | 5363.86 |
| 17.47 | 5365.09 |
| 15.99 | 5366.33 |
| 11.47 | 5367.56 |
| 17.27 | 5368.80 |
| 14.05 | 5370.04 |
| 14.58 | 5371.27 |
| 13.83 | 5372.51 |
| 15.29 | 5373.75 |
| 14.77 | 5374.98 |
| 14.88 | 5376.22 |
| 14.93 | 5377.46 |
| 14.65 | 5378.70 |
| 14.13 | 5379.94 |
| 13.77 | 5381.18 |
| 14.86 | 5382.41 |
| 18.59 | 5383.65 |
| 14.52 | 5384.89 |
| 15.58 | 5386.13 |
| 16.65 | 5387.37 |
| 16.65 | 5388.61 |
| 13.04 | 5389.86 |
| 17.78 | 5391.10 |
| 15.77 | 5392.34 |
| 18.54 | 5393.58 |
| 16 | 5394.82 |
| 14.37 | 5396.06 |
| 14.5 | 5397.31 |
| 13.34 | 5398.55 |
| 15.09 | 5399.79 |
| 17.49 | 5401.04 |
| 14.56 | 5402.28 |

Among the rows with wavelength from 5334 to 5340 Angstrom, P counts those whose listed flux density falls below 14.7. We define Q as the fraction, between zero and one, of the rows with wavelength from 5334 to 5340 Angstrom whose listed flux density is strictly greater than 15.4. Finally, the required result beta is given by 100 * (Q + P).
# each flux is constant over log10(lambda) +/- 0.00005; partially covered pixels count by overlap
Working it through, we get 120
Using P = 1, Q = 0.2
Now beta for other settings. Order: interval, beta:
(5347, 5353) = 140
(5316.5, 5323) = 240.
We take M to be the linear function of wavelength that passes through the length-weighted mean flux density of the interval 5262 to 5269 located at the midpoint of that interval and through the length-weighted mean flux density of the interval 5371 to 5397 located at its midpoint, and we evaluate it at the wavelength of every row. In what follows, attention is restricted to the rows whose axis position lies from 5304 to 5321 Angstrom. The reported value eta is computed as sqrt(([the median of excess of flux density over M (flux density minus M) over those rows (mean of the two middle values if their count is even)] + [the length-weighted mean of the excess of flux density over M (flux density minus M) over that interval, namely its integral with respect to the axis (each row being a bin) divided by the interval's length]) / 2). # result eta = 0.85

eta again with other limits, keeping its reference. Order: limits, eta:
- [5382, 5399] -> 0.48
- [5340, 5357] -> 0.66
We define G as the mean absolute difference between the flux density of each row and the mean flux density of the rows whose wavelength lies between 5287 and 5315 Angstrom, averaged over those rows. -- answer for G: 1.7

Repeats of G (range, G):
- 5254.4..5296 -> 1.9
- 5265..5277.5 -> 2.3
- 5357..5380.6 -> 0.9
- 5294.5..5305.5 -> 2.0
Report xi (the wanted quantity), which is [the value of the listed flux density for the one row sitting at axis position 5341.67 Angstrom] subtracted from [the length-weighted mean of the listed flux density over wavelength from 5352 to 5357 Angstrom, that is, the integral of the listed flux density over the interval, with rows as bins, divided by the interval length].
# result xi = 2.6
